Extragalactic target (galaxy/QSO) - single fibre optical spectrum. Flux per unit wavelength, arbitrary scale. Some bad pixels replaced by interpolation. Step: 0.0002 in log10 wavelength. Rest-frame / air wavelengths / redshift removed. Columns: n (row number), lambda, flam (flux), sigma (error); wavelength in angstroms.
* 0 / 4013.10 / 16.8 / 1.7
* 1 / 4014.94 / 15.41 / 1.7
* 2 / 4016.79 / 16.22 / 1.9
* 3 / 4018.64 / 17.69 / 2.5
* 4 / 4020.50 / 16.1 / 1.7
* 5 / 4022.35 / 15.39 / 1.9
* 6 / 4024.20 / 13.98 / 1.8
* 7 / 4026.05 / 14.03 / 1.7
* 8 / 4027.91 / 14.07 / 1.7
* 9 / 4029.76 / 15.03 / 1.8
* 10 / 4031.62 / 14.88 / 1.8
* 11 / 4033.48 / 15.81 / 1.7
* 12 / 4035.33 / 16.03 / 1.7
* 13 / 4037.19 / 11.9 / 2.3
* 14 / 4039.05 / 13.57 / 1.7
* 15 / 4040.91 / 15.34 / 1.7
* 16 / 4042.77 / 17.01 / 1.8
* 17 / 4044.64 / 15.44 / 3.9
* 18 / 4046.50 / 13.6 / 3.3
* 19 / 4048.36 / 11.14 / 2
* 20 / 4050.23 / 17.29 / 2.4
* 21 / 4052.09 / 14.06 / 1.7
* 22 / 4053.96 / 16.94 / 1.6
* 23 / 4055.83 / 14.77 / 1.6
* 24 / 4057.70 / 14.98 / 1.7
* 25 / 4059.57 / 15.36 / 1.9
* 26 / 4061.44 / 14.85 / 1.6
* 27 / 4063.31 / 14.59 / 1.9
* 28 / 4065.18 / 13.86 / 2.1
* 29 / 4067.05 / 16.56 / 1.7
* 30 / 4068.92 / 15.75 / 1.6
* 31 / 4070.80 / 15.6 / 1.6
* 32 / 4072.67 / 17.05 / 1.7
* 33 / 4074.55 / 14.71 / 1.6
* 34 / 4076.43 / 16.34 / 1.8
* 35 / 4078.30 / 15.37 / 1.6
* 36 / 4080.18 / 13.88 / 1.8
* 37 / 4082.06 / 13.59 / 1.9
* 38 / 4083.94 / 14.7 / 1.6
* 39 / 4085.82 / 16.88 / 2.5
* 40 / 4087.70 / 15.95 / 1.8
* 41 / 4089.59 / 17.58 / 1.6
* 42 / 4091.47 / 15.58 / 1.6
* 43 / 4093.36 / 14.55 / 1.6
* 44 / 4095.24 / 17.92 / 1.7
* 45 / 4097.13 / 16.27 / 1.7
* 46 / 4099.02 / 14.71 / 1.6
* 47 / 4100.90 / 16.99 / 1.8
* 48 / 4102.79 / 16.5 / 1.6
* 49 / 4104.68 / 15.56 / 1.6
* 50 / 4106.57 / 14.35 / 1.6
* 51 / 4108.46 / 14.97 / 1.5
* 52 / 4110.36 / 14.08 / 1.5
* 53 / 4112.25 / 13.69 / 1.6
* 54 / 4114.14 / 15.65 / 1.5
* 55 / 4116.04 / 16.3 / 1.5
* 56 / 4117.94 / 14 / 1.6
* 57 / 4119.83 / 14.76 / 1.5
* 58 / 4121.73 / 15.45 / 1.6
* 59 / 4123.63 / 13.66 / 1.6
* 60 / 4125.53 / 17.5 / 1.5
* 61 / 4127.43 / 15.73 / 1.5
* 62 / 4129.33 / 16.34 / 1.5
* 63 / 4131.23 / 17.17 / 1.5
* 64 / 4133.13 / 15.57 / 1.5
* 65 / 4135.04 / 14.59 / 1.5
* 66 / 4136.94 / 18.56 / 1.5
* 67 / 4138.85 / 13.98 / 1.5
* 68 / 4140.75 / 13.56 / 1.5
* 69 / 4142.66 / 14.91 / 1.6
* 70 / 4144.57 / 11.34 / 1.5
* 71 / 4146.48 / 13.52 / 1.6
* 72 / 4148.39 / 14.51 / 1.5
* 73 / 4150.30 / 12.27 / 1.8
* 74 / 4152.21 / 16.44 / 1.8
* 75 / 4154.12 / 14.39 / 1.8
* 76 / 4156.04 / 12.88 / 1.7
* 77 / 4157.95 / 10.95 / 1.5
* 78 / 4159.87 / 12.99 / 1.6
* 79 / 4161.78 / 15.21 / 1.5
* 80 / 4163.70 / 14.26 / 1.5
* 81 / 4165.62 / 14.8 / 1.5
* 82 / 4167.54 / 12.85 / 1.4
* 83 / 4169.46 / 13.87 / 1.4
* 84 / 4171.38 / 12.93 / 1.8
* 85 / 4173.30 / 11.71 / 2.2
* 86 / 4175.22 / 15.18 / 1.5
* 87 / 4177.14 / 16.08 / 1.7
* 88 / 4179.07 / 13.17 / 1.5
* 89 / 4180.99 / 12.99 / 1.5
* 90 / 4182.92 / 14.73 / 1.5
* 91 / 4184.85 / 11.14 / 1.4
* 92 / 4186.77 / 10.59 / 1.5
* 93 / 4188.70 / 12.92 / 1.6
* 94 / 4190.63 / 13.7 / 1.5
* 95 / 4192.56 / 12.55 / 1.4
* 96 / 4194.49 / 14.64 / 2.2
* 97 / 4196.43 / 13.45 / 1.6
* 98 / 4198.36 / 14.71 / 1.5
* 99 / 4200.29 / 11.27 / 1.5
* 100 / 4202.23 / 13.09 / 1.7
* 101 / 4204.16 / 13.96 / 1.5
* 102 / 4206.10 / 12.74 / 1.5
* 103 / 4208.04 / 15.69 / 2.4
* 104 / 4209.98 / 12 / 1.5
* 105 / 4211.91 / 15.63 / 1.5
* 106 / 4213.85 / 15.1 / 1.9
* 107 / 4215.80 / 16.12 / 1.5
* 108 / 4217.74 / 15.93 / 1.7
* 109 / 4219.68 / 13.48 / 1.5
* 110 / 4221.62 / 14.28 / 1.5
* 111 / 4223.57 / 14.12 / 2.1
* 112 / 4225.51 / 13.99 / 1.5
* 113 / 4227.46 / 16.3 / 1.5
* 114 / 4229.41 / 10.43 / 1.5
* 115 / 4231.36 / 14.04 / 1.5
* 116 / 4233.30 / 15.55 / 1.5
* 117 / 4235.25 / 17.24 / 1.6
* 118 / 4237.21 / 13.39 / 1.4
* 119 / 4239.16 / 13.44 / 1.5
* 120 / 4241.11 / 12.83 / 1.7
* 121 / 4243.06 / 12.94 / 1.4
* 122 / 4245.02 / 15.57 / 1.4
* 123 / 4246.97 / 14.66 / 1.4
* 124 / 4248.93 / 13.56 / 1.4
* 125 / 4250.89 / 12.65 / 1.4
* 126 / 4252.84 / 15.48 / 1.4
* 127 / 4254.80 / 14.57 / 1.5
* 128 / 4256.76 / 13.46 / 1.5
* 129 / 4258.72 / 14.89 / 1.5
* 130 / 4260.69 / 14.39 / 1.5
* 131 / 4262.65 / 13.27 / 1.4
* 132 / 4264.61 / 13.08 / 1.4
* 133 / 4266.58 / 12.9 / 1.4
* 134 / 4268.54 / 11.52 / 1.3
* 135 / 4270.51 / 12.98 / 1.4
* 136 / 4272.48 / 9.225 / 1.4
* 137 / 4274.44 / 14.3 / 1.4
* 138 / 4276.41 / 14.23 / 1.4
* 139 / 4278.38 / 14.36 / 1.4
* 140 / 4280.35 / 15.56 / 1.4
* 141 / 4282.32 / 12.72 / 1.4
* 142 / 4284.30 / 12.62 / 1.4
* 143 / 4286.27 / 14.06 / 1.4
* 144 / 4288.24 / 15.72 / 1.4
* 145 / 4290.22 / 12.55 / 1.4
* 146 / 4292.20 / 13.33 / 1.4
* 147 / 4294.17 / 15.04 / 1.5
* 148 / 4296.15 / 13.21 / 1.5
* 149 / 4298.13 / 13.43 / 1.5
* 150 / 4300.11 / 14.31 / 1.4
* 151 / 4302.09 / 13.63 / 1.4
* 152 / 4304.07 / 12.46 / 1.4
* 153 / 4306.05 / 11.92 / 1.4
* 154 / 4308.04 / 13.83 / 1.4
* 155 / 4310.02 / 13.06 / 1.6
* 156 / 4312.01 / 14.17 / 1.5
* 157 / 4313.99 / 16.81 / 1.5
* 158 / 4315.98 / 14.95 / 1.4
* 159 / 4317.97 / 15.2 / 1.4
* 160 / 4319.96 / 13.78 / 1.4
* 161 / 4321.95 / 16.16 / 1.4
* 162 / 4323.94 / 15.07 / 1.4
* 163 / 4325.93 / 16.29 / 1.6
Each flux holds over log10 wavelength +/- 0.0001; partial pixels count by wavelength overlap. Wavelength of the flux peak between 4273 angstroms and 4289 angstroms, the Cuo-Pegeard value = 4288.24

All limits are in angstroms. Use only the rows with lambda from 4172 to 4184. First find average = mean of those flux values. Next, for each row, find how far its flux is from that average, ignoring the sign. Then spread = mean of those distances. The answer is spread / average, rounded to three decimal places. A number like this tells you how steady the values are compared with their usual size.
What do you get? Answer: 0.097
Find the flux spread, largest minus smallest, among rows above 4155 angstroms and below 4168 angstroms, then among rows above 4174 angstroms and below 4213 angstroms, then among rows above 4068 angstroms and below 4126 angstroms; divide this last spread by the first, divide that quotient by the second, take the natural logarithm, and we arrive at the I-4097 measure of -1.7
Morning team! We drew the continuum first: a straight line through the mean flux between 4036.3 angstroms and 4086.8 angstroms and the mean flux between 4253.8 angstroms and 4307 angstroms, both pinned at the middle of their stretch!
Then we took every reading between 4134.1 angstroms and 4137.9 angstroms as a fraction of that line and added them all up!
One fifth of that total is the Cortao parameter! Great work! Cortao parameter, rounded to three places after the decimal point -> 0.458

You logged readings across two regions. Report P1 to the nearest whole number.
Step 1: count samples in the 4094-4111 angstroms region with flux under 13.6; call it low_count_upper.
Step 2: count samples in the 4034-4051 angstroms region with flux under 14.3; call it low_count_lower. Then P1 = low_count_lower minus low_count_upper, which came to 4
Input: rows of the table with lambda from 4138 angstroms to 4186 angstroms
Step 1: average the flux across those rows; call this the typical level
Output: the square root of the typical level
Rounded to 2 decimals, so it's 3.69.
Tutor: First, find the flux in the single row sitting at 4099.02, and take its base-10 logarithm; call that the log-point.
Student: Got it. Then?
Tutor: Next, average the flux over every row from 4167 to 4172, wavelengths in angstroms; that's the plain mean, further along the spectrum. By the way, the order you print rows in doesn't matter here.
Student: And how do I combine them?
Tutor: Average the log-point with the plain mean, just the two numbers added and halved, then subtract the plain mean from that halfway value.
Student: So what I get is -6.0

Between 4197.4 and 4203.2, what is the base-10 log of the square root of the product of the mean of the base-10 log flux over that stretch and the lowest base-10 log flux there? 0.034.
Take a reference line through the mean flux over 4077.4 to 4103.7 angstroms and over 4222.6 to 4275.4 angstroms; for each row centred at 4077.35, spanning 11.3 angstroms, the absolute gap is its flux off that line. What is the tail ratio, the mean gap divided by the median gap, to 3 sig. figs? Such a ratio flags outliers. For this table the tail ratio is 1.08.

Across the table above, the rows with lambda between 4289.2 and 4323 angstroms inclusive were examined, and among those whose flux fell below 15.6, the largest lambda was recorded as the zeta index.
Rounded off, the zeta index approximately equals 4319.96 angstroms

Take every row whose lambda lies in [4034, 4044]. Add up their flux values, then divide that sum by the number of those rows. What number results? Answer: 14.8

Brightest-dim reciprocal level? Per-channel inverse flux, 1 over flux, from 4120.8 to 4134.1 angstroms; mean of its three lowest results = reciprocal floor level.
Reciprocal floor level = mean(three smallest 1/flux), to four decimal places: 0.0589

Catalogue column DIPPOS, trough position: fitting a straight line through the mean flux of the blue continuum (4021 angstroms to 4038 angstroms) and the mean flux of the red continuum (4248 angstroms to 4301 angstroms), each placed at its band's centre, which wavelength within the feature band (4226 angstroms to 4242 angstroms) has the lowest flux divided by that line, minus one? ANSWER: 4229.41 angstroms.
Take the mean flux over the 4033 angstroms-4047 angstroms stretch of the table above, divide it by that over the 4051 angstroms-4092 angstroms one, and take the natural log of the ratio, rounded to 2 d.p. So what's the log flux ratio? -0.04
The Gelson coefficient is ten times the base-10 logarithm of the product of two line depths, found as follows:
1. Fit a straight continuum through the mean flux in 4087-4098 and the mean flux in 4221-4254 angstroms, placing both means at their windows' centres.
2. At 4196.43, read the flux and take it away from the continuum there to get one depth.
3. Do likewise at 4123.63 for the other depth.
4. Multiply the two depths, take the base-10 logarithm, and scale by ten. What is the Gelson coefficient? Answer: 5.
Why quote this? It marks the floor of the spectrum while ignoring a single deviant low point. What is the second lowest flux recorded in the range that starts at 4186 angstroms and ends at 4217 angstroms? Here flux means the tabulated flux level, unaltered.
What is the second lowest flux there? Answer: 11.27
